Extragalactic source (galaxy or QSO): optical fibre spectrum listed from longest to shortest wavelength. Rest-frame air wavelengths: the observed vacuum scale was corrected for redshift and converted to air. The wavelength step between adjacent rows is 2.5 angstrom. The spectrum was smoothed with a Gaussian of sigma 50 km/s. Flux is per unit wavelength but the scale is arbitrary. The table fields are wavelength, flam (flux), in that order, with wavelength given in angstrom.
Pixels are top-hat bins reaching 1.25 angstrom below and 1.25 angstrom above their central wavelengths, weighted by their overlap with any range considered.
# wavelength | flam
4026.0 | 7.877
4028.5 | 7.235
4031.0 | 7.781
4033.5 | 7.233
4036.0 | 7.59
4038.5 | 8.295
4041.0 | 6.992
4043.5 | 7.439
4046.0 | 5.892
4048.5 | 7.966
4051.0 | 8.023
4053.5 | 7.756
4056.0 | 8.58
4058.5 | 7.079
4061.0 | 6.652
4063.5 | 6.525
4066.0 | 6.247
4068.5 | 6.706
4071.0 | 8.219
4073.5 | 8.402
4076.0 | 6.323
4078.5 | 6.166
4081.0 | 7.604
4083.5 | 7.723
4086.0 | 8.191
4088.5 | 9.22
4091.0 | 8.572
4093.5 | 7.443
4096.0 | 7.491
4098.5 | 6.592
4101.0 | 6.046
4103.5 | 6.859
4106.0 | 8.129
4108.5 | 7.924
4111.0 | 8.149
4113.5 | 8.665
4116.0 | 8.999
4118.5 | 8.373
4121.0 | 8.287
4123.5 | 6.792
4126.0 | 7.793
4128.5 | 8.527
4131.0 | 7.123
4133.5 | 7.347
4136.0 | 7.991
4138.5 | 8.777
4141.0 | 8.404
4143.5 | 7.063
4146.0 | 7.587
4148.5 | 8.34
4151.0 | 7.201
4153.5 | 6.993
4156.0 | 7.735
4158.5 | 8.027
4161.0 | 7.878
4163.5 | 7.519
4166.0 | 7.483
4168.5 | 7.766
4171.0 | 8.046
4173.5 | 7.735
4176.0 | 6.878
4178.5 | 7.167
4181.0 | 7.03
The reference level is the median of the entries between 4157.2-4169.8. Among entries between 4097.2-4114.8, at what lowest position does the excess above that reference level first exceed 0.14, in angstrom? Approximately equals 4106.0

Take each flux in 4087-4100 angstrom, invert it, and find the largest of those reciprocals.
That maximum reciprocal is 0.152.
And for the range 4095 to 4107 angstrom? 0.165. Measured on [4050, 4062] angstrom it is 0.150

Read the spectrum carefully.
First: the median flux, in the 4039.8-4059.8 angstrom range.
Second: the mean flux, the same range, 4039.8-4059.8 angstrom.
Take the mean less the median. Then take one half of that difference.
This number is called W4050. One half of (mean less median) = -0.066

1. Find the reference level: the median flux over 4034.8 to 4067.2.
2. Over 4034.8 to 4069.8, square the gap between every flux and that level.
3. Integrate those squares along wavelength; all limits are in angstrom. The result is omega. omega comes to 22.3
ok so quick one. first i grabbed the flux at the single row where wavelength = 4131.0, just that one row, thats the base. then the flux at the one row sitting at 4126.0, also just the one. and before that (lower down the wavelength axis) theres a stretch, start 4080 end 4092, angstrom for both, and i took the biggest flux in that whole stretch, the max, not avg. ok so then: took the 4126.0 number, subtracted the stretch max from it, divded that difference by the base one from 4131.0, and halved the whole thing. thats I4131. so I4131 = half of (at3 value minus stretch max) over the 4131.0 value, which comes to -0.10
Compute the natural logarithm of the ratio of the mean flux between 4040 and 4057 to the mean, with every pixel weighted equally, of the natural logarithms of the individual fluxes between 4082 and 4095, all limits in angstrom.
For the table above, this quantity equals 1.27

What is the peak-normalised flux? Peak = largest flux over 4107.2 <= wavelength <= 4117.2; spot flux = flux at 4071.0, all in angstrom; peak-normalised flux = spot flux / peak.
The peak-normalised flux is 0.91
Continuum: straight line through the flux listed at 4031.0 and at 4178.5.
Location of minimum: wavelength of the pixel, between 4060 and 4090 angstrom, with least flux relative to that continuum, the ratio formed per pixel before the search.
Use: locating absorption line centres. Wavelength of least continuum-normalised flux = 4078.5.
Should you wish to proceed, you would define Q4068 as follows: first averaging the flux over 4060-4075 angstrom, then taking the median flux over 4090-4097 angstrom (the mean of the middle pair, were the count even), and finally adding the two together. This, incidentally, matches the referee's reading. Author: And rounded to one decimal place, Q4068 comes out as 14.6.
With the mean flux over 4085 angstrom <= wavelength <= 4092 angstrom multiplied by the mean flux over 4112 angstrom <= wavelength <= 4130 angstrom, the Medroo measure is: 71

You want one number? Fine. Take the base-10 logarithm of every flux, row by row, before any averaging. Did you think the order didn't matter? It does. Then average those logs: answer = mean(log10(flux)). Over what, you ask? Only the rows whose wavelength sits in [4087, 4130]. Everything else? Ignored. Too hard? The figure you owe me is 0.893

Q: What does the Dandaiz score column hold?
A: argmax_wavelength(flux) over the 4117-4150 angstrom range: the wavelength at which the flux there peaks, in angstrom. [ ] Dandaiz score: 4138.5 angstrom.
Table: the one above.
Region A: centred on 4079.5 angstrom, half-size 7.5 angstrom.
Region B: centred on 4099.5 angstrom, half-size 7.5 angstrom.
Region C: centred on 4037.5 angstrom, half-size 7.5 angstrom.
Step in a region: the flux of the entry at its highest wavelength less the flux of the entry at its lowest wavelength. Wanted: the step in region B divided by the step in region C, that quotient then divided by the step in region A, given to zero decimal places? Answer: 10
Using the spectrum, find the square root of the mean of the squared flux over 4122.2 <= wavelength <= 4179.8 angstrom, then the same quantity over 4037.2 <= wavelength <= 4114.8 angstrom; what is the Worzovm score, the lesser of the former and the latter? 7.53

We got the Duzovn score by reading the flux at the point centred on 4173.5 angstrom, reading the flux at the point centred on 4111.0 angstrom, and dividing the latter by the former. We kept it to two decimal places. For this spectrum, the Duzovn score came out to 1.05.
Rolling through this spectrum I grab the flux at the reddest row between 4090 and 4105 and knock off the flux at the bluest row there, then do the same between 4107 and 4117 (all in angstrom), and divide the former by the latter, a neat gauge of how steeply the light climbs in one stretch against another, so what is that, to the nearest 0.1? -1.6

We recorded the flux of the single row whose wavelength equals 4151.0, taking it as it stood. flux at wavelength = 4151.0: 7.201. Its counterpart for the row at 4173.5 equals 7.735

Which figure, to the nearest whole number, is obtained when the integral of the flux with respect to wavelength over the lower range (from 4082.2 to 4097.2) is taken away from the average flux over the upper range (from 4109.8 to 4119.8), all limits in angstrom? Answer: -113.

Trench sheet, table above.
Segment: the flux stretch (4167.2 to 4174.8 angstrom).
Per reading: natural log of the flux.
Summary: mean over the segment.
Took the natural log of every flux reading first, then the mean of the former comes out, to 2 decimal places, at 2.06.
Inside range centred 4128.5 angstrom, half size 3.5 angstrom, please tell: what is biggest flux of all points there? 8.527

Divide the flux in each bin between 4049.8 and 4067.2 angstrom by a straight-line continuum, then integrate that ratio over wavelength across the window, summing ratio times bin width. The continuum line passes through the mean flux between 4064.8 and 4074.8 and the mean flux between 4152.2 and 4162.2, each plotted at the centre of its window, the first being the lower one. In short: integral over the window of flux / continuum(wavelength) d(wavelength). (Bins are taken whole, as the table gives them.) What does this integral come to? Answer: 17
